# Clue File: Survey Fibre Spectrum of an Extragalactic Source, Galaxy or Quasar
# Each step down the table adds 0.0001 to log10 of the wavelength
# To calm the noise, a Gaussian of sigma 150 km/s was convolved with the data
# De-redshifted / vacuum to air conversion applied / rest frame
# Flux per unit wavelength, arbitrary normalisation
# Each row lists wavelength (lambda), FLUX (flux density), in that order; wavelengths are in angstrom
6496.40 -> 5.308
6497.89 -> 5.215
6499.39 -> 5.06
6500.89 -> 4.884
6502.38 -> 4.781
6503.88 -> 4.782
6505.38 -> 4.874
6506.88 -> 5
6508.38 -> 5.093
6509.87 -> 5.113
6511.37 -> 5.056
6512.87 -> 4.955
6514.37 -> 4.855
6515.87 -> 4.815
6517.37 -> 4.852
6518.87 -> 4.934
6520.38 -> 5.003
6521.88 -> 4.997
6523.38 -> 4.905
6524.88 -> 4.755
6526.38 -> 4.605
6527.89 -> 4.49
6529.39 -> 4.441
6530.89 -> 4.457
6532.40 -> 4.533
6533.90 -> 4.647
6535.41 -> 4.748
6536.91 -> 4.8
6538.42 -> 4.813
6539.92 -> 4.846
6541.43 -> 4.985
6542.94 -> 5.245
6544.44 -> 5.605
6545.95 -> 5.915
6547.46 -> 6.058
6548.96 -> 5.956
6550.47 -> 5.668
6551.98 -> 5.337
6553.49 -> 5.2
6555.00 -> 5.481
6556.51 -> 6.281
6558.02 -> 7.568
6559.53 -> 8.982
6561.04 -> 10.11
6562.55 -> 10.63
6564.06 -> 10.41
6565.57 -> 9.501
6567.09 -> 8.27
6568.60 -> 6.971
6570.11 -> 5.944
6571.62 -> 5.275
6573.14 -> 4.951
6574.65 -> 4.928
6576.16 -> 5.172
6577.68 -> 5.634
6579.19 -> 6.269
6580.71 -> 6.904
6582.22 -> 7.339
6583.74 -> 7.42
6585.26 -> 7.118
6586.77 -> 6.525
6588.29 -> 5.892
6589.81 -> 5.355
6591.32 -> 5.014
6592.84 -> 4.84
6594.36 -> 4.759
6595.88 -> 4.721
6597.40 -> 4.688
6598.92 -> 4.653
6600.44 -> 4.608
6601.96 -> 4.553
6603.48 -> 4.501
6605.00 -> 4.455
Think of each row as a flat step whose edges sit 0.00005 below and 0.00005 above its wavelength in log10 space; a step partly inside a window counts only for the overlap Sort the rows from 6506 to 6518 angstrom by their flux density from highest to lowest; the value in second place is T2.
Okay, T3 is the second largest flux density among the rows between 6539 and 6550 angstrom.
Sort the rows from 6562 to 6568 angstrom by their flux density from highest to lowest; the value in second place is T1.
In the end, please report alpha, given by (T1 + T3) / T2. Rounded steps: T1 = 10.41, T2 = 5.093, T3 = 5.956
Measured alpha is 3.2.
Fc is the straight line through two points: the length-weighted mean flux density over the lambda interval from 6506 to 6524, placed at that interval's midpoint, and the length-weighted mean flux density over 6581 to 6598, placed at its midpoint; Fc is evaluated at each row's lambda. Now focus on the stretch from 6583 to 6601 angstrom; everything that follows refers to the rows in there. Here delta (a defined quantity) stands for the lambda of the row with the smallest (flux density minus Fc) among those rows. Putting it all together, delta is 6600.44 angstrom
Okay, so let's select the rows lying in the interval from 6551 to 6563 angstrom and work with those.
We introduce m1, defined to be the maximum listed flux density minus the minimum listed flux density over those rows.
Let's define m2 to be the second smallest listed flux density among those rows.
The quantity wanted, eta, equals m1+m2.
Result 11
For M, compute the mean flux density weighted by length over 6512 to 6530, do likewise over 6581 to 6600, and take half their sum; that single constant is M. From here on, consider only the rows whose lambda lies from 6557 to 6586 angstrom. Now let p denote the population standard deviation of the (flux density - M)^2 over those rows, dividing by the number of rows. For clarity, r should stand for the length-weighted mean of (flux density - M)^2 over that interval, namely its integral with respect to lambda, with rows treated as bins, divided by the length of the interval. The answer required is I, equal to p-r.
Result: 1.8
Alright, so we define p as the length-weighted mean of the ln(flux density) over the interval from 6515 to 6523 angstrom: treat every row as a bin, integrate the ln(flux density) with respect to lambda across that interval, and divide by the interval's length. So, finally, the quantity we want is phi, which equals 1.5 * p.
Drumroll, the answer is 2.39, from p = 1.59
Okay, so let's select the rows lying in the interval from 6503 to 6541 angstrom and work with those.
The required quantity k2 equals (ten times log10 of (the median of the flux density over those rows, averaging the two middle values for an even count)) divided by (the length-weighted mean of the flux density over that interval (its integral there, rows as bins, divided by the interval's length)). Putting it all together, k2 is 1.42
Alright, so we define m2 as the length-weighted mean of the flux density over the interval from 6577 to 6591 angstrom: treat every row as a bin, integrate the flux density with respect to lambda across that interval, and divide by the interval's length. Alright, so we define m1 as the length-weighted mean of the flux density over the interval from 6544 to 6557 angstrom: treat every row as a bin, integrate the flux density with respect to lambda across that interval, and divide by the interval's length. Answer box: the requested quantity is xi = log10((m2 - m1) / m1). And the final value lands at -0.9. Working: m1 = 5.7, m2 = 6.5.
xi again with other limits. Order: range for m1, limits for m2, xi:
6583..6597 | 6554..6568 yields -0.3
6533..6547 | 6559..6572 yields -0.2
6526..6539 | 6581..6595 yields -0.5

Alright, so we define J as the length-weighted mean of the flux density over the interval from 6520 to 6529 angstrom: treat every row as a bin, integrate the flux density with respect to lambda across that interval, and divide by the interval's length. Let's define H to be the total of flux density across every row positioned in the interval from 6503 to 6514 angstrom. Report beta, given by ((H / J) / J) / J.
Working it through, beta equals 0.32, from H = 35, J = 4.8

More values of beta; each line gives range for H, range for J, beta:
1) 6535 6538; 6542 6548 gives 0.05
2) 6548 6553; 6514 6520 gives 0.15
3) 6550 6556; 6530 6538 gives 0.22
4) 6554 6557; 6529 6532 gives 0.13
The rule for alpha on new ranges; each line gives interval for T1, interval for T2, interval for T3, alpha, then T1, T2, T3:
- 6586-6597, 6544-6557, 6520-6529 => 1.8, 5.892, 6.058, 4.997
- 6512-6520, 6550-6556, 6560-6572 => 2.8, 4.934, 5.481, 10.41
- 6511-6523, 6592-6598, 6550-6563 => 3.2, 5.003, 4.759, 10.11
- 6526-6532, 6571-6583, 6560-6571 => 2.2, 4.49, 6.904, 10.41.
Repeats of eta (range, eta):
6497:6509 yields 5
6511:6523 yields 5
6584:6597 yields 7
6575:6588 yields 8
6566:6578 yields 8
